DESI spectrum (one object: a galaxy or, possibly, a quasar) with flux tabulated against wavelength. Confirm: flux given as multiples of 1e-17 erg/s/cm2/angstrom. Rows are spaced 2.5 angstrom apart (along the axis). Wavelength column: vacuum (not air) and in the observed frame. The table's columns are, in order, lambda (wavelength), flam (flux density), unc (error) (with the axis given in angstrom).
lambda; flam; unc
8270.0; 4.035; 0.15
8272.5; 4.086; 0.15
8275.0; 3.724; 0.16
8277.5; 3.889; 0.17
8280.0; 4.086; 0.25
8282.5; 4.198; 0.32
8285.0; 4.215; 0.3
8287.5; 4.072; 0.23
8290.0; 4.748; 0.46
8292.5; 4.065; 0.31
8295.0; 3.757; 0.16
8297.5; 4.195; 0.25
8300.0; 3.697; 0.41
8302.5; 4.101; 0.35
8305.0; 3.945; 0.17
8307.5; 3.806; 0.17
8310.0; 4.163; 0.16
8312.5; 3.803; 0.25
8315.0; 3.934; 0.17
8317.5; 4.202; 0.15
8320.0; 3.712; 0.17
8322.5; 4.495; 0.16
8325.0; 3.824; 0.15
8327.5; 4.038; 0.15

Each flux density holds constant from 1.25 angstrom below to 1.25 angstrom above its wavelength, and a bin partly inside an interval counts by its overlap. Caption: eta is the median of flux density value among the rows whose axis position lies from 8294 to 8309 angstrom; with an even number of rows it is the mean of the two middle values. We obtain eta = 3.88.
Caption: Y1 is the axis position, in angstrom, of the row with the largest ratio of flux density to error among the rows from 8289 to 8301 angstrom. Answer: 8295.0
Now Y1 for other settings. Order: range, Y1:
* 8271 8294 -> 8272.5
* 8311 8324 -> 8322.5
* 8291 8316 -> 8310.0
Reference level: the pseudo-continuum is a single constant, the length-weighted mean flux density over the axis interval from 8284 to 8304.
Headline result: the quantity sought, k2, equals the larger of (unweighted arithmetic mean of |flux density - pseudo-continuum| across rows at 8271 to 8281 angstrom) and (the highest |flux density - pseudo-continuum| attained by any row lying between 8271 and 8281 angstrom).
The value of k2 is 0.38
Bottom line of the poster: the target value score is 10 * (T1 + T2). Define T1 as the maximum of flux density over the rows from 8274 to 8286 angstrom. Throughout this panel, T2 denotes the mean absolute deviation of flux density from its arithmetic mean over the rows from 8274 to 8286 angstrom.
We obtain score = 43.9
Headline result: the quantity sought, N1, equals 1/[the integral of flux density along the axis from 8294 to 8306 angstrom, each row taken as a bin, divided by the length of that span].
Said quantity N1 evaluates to 0.2536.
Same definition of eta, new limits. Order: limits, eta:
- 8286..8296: 4.07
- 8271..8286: 4.09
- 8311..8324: 3.93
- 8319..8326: 3.82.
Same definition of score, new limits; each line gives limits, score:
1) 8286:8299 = 49.9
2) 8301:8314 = 43.0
